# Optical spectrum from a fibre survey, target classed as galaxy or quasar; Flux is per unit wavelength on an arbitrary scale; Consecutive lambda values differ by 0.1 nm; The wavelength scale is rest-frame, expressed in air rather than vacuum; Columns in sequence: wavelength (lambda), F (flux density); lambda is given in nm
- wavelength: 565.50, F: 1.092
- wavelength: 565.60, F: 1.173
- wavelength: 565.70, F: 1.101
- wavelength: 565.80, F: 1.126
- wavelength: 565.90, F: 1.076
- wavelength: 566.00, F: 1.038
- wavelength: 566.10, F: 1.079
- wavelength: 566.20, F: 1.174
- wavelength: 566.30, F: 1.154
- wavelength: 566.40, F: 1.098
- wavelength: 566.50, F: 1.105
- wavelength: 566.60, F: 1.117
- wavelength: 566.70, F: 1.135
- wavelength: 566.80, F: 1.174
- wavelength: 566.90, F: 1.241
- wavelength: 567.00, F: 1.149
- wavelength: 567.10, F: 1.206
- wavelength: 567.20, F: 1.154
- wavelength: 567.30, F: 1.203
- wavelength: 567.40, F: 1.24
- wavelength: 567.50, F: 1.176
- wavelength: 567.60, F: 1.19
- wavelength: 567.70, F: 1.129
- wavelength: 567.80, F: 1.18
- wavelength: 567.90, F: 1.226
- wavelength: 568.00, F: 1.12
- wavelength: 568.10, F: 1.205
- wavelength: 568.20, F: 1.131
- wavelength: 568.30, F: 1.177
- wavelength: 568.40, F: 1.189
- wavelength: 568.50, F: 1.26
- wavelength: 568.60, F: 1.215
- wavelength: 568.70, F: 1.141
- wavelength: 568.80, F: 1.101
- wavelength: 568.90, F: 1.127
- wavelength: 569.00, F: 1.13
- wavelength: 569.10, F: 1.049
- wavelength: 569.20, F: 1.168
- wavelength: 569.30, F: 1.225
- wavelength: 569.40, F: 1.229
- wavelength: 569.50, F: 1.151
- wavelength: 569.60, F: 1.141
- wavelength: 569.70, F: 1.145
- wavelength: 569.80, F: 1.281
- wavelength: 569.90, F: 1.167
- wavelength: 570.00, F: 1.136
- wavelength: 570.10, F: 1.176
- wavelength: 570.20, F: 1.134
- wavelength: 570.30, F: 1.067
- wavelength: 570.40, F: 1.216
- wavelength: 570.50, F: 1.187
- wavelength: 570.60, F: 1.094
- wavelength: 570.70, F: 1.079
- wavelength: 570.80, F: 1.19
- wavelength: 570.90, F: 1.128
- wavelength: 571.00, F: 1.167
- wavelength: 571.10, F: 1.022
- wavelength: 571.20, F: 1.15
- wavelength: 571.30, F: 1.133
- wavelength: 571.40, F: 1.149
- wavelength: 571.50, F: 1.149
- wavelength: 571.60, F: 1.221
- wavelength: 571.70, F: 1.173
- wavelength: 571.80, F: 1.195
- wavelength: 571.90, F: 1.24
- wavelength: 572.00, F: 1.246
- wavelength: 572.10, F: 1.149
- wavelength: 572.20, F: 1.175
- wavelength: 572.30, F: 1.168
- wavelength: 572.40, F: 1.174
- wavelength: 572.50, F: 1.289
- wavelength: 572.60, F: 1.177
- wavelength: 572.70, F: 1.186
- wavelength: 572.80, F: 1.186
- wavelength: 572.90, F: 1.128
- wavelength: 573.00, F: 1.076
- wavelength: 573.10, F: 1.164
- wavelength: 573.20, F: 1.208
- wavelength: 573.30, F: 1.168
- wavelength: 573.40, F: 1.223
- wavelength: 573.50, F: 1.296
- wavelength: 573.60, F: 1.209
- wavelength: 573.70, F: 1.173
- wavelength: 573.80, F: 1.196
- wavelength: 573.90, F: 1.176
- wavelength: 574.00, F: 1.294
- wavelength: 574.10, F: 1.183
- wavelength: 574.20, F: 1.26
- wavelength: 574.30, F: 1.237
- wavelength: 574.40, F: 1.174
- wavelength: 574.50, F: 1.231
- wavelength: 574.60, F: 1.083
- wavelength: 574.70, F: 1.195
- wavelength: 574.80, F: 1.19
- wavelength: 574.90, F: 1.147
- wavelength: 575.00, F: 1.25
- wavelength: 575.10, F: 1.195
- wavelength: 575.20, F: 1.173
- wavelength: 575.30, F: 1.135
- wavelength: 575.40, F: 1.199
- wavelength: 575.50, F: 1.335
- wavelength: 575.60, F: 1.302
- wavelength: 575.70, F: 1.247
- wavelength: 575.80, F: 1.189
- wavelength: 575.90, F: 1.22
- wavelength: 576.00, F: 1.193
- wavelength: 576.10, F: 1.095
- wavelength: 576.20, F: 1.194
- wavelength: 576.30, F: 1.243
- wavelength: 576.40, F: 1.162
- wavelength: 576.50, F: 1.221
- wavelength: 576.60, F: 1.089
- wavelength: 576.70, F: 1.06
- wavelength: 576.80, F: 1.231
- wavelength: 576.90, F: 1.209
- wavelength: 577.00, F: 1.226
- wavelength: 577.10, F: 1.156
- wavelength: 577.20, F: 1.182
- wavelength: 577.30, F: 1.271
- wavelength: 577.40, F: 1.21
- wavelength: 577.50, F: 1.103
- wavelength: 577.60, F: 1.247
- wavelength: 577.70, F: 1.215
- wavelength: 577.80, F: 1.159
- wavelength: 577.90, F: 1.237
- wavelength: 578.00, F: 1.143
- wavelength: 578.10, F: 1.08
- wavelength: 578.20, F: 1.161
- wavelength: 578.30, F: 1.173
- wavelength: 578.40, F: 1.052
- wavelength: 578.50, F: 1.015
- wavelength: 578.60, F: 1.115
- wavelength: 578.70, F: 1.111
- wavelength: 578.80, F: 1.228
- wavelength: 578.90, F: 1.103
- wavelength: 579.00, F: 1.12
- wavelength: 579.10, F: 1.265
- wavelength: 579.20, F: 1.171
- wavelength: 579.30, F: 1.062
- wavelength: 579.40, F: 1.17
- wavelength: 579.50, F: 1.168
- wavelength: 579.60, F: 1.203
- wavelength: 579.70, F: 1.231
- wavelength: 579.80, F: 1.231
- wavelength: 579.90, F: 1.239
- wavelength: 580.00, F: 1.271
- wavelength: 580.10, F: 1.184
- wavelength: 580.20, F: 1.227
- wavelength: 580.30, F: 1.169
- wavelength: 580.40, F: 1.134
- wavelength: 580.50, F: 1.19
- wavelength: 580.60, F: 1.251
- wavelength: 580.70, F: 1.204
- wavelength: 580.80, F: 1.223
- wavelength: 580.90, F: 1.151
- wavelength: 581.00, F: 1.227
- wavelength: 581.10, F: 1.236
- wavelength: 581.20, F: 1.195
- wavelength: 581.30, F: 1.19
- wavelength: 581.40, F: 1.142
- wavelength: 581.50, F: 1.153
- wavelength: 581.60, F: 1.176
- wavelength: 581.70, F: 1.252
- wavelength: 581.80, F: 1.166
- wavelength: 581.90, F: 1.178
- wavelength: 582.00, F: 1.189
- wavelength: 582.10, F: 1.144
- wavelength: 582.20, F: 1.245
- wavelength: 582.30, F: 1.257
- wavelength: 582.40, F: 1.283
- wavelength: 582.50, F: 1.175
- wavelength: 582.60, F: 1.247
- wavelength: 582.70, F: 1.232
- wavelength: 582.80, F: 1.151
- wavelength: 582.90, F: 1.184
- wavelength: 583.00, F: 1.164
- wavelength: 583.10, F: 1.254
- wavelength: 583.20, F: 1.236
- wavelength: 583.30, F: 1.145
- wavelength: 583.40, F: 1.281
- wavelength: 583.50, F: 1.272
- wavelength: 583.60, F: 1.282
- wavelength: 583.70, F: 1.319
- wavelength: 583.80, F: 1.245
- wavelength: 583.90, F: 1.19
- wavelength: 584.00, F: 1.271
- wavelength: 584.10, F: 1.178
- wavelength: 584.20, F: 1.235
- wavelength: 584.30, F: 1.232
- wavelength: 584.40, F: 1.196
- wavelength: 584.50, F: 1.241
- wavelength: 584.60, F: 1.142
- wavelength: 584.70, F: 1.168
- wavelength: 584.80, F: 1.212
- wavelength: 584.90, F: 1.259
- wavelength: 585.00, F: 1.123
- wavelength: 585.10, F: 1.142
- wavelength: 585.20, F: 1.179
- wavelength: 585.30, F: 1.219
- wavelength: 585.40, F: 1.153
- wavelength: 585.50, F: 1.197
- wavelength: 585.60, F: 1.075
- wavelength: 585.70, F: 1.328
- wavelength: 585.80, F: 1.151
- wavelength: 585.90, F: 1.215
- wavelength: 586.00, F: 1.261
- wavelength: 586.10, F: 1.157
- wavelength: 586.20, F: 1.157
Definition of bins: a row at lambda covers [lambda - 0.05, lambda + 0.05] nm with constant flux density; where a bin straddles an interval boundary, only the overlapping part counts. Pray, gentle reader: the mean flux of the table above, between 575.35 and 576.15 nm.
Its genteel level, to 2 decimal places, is 1.22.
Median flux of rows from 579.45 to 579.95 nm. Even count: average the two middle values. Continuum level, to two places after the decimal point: 1.23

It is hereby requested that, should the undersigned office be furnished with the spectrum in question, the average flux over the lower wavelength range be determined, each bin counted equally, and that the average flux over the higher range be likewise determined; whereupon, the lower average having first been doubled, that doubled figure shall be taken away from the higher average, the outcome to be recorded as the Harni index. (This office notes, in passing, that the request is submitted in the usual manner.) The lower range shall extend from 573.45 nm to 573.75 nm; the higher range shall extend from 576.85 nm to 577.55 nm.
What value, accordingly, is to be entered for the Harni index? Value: -1.26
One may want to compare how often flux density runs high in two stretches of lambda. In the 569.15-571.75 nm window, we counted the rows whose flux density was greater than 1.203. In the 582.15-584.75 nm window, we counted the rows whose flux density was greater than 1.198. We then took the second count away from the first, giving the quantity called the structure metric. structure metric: -11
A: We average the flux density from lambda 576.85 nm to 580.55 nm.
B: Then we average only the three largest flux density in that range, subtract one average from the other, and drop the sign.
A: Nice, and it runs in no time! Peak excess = 0.095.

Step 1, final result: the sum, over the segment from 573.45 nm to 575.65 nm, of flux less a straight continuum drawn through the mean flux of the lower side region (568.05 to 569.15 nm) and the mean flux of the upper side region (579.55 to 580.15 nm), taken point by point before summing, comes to 0.37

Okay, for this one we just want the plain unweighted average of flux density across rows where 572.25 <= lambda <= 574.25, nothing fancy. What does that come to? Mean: 1.197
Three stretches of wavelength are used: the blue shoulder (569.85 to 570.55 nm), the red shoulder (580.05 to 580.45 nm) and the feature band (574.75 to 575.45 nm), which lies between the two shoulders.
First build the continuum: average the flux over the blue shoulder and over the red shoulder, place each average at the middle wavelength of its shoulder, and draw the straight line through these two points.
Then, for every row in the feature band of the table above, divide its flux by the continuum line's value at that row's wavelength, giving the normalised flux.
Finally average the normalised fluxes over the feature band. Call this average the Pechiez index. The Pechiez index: 1.015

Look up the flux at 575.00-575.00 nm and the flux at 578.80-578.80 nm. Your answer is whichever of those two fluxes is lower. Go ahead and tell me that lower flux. 1.23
